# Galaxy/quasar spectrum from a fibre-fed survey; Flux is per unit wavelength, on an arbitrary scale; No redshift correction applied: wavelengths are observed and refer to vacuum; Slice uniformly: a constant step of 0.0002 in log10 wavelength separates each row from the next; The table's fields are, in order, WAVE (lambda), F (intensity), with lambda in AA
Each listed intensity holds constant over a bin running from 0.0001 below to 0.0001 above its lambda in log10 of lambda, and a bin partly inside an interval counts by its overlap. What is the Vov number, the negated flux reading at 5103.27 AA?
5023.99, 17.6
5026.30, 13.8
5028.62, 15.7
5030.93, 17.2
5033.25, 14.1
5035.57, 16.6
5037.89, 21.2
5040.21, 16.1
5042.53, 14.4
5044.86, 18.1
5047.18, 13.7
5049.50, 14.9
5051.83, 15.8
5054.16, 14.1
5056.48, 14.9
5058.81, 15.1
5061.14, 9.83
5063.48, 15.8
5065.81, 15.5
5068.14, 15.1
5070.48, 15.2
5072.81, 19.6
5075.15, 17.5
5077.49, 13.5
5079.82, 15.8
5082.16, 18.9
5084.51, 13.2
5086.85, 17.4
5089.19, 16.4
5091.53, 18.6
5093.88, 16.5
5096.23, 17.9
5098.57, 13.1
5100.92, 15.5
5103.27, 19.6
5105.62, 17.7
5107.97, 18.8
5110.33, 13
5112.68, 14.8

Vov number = -20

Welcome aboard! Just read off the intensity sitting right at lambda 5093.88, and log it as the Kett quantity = 16.5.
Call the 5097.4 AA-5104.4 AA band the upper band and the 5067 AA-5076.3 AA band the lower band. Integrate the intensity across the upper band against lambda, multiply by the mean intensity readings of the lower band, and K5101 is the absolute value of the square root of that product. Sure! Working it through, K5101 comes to 44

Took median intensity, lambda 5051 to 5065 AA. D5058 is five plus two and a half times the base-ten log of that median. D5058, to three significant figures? 7.94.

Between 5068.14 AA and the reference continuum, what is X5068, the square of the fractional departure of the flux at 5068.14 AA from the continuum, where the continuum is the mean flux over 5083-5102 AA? 0.004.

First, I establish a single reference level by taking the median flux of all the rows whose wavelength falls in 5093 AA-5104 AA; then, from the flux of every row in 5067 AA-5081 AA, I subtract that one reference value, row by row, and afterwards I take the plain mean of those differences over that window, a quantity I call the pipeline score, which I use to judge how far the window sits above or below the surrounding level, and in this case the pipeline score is -0.4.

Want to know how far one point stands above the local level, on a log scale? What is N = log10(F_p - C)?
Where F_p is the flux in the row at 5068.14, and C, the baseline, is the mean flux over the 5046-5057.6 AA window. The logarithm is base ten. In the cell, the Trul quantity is -0.4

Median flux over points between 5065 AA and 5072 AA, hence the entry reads 15.2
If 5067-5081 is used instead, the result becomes 15.5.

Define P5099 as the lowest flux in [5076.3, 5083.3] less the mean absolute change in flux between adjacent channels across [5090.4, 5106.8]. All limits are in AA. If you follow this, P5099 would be 10.7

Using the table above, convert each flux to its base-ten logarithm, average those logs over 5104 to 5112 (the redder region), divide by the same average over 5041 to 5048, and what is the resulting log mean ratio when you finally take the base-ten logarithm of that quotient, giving 0.010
